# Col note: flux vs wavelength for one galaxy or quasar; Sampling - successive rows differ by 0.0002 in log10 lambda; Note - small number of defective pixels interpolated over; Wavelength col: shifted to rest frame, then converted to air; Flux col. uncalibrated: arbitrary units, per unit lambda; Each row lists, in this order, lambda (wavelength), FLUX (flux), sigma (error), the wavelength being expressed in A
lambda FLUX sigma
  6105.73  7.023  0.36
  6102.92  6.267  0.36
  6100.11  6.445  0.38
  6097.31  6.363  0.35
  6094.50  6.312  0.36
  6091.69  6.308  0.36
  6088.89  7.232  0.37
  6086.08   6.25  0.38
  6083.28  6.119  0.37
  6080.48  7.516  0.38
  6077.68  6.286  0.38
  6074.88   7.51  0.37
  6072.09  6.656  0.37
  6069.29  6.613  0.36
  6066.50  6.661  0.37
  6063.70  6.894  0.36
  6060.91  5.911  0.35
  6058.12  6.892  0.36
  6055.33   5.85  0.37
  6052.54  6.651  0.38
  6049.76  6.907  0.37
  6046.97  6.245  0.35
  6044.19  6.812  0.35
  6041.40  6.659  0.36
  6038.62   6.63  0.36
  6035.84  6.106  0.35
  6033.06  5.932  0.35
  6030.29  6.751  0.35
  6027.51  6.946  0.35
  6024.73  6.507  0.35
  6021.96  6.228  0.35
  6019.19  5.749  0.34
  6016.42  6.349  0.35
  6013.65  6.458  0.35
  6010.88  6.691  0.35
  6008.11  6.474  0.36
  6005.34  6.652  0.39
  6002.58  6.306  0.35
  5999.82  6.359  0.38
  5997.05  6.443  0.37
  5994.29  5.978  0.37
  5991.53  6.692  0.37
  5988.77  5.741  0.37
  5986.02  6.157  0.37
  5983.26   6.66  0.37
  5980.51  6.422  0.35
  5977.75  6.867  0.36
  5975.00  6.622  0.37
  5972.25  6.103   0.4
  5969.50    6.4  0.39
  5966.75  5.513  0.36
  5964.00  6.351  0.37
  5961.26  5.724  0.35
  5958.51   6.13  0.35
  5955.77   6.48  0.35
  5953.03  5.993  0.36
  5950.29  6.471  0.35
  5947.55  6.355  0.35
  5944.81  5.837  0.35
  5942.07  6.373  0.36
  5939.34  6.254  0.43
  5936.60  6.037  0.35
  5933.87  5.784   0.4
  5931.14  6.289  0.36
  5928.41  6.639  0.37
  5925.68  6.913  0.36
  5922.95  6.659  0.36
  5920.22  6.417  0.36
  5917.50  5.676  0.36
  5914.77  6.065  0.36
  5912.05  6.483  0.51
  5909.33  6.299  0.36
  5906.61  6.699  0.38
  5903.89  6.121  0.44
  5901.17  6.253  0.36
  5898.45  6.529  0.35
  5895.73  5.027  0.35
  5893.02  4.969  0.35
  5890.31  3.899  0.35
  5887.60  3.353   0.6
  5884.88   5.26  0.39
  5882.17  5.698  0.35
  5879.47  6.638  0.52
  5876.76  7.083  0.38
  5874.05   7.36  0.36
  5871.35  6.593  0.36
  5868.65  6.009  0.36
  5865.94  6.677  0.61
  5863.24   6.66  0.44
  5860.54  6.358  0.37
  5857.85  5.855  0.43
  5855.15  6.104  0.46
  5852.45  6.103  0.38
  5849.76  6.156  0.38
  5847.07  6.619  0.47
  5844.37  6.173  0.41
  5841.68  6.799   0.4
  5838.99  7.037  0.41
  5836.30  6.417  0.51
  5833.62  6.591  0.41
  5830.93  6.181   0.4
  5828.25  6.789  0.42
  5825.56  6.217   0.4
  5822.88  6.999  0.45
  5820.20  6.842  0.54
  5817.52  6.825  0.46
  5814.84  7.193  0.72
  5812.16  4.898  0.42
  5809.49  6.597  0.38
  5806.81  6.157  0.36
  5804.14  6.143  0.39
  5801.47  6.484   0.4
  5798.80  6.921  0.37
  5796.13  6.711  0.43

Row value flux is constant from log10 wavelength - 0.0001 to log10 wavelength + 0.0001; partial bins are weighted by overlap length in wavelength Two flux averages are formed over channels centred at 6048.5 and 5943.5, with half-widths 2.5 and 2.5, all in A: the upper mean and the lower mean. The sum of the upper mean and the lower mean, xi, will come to 12.68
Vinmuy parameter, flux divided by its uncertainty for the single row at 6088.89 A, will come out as 19.5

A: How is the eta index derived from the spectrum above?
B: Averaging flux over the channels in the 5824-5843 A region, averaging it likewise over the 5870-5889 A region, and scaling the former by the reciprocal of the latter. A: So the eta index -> 1.10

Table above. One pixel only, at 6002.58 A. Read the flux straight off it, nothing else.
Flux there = 6.306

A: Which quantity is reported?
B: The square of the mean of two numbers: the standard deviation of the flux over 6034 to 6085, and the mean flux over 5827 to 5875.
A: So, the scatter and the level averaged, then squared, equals 12.0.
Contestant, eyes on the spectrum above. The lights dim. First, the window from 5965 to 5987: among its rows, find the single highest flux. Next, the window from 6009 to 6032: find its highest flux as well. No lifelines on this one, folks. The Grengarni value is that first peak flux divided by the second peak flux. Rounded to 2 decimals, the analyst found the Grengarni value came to 0.99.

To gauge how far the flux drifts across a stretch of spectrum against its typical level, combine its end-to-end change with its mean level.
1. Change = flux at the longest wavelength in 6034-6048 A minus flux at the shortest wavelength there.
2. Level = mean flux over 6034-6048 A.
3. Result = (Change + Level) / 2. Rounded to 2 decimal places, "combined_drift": 3.31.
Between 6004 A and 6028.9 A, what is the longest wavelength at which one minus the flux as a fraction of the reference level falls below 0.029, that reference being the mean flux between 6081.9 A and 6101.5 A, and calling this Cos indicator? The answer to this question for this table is 6027.51 A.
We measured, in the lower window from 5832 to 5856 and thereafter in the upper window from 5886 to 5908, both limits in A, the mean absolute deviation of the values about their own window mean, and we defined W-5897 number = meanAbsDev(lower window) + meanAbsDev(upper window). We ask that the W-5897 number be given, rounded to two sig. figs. 1.3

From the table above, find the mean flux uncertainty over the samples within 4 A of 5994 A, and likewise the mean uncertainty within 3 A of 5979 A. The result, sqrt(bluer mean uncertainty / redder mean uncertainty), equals 0.98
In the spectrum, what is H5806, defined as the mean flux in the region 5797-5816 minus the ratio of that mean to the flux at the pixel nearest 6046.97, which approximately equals 5.33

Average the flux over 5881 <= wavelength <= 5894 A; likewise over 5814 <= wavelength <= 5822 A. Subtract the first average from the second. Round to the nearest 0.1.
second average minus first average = 2.3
